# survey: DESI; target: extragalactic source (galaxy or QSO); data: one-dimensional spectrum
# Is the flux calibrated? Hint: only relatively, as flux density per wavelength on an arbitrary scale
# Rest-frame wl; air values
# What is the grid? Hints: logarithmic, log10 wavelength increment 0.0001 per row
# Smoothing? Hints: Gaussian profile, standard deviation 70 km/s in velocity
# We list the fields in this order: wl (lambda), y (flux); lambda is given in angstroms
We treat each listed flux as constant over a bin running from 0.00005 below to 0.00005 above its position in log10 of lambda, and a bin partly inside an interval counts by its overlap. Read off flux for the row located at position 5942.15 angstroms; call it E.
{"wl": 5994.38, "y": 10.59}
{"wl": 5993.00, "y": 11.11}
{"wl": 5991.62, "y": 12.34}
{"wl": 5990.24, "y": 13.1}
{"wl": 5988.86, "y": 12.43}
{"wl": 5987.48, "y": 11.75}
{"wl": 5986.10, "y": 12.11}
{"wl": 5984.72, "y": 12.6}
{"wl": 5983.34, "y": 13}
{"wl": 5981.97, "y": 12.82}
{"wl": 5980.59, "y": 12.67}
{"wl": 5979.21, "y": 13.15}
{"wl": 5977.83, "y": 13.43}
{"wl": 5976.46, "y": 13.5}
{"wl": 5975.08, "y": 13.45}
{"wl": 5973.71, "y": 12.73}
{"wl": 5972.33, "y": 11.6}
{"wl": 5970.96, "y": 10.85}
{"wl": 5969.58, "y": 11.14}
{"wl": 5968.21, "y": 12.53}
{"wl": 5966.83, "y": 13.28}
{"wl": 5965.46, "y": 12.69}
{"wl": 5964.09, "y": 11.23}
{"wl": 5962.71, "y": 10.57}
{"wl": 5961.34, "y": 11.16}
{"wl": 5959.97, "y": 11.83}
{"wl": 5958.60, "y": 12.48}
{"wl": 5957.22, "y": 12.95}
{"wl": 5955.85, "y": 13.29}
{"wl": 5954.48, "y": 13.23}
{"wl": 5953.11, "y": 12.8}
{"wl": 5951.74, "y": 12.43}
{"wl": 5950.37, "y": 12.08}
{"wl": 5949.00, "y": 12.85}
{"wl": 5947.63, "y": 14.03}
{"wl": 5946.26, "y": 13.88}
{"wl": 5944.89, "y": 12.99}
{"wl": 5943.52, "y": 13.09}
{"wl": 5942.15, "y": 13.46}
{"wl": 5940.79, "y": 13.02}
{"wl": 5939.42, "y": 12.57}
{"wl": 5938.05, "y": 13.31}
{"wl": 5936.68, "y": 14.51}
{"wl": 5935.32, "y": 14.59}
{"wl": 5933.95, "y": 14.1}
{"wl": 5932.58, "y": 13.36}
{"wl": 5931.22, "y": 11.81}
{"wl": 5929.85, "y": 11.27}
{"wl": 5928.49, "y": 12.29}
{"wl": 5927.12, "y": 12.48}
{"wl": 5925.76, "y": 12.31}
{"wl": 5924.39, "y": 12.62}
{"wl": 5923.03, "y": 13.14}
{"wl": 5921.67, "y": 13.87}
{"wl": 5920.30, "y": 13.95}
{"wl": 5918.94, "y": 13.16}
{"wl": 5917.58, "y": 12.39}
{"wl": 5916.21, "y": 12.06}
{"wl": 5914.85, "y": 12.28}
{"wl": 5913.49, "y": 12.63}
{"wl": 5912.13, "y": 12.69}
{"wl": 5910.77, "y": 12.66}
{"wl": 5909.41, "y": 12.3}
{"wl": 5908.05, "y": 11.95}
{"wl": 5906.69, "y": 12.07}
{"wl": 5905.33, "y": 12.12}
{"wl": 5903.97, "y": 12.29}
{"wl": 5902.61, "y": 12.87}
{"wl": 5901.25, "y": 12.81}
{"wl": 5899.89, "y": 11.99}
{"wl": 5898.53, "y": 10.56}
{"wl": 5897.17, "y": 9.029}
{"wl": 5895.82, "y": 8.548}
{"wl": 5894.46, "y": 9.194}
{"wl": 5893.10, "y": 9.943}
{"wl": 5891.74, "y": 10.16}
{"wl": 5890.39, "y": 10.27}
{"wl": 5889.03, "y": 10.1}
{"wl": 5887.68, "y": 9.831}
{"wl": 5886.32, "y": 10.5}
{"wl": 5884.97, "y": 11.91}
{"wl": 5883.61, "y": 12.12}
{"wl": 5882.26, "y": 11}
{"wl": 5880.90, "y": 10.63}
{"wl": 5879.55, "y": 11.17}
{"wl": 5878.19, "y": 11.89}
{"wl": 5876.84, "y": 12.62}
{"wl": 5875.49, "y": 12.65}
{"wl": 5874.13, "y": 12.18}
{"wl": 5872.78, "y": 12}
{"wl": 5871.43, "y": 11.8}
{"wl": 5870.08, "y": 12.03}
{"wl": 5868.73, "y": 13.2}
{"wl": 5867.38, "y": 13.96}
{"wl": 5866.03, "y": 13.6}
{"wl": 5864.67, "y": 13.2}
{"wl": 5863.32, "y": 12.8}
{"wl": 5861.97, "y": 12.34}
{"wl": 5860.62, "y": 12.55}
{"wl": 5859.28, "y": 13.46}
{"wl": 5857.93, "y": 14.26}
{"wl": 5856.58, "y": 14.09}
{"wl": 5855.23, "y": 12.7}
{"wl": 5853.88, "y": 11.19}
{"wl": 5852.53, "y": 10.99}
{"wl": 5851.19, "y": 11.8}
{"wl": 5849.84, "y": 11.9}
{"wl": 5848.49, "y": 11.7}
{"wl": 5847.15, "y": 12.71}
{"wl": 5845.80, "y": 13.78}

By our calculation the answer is 13.46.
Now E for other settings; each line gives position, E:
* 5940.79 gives 13.02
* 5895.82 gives 8.548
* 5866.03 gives 13.6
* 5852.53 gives 10.99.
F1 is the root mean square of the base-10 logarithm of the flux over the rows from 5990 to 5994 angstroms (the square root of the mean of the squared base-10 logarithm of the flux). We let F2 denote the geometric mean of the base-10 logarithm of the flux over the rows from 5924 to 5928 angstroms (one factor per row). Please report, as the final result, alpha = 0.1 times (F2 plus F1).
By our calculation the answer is 0.218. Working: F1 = 1.09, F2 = 1.10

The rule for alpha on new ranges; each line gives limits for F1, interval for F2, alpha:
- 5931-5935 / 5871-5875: 0.220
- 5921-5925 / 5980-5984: 0.223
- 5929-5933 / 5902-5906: 0.218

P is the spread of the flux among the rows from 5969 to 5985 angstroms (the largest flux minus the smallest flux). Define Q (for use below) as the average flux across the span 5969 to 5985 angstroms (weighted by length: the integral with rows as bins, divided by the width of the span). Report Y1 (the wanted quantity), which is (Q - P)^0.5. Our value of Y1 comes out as 3.15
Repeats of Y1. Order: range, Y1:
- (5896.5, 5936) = 2.63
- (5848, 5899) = 2.44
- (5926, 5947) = 3.13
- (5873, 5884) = 3.12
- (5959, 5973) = 3.00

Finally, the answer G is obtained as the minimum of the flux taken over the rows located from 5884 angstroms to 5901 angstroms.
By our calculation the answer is 8.548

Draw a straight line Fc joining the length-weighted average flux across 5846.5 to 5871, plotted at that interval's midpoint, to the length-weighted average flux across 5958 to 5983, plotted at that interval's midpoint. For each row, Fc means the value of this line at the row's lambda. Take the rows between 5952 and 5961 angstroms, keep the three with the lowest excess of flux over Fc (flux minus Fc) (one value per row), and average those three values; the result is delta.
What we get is 0.0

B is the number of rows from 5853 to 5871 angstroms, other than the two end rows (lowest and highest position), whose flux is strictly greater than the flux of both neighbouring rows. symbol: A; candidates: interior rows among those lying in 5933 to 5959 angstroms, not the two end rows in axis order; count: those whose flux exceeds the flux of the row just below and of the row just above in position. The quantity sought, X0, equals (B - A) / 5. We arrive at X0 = -0.40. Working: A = 4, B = 2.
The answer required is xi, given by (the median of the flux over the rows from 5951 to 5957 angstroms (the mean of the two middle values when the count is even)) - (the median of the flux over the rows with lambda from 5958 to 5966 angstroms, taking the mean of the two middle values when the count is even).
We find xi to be 1.5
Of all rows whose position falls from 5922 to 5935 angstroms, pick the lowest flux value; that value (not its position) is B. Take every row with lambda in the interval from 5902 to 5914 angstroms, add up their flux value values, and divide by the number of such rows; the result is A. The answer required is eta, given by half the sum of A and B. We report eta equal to 11.8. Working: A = 12.4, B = 11.27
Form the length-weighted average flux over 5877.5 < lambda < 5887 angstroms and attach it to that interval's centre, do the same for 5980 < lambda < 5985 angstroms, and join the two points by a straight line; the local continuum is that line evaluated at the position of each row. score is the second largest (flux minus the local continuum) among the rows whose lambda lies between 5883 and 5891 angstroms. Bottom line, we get 0.6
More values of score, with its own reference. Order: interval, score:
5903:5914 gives 0.9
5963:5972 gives 0.1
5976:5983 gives 0.7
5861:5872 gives 2.5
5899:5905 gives 1.2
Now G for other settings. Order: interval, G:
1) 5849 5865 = 10.99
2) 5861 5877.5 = 11.8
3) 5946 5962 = 11.16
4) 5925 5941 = 11.27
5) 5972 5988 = 11.6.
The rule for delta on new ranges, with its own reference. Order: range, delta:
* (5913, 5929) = -0.3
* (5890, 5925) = -3.6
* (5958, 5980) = -1.5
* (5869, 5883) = -1.7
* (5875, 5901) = -3.6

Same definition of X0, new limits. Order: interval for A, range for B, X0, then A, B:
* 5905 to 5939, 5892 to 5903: -0.80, 4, 0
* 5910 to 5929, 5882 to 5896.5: -0.20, 3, 2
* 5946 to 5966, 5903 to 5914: -0.20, 2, 1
